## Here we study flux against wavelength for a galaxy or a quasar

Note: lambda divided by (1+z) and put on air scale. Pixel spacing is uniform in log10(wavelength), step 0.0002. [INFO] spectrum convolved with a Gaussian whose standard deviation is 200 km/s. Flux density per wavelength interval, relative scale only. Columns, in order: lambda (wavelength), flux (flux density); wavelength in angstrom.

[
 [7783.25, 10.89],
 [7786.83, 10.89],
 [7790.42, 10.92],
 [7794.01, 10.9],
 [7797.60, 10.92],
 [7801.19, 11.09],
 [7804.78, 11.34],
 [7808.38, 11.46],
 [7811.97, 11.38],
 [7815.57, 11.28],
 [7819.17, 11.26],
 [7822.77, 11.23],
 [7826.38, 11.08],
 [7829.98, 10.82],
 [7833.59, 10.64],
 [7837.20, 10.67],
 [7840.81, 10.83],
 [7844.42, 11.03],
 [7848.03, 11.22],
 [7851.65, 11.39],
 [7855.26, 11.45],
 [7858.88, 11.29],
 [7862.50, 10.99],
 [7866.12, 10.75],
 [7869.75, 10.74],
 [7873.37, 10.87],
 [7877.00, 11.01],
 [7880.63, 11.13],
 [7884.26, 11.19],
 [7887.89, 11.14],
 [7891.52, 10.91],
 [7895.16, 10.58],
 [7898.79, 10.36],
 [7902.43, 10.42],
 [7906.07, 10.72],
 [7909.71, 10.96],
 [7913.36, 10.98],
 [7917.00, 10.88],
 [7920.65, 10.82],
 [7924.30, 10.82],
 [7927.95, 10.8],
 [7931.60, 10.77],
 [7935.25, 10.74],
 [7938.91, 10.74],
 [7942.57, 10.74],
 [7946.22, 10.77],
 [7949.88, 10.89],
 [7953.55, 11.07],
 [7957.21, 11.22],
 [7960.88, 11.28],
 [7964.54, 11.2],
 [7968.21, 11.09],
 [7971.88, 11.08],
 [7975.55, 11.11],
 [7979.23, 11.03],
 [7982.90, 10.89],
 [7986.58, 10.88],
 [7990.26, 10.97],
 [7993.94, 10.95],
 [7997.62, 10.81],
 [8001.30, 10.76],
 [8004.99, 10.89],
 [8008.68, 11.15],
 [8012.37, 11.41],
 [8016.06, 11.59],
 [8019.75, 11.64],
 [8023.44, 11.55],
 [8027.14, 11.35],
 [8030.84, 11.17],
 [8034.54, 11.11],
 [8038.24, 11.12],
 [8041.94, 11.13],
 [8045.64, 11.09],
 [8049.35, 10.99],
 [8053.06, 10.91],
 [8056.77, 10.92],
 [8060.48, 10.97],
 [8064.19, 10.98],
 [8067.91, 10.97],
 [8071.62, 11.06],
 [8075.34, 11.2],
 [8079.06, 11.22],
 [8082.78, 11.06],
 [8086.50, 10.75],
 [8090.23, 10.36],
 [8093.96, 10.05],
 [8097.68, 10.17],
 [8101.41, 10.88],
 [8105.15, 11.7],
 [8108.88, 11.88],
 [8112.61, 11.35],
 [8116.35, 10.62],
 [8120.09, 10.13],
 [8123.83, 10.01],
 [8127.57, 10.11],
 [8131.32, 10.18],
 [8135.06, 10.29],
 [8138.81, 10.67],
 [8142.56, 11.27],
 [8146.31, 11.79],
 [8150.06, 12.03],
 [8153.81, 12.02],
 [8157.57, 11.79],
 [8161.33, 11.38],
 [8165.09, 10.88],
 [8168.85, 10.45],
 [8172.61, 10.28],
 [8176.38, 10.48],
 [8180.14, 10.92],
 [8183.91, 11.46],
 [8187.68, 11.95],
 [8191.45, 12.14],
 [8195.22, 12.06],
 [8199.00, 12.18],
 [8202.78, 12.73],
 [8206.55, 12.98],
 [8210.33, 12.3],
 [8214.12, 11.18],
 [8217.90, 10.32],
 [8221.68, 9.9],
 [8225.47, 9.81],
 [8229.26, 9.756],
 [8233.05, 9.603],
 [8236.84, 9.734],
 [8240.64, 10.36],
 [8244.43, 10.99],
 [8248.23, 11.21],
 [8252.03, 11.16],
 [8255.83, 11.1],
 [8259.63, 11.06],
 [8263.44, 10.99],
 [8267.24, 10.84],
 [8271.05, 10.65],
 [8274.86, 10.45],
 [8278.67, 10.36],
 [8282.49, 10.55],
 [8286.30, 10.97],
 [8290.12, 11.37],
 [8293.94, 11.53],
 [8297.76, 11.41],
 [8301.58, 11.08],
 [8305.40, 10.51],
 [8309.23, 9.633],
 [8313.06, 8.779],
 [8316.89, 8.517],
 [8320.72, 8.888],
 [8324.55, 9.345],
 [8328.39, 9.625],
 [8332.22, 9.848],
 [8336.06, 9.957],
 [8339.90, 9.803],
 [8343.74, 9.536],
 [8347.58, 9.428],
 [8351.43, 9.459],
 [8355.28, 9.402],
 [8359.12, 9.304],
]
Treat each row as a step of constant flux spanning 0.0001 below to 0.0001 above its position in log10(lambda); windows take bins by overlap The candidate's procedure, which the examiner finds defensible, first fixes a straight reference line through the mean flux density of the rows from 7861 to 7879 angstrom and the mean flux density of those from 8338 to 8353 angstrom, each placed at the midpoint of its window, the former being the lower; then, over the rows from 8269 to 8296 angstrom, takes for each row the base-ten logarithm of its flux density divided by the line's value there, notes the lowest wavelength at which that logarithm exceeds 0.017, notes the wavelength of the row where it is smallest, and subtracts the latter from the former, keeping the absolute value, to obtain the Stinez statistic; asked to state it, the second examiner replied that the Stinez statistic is 7.6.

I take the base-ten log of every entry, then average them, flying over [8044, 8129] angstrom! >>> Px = 1.03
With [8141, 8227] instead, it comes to 1.06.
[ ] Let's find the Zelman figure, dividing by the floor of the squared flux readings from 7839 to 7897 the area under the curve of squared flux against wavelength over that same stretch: 63.1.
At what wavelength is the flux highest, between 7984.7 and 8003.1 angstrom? 7990.26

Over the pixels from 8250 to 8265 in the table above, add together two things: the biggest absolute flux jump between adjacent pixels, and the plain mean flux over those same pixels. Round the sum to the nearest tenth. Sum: 11.1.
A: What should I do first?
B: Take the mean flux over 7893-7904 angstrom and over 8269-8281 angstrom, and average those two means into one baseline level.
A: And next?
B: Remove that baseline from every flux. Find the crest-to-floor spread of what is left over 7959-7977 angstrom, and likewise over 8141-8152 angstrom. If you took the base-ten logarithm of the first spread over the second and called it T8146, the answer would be -0.6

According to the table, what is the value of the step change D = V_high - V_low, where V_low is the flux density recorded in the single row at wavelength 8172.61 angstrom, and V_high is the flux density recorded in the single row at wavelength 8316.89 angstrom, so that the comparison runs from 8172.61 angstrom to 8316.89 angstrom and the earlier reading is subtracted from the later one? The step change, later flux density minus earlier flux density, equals -1.8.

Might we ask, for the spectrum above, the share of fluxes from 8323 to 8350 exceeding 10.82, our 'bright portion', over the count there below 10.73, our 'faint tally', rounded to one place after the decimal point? 0.0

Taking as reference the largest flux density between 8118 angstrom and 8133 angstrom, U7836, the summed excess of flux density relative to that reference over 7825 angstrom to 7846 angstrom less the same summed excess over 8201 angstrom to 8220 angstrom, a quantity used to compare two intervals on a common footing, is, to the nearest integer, -5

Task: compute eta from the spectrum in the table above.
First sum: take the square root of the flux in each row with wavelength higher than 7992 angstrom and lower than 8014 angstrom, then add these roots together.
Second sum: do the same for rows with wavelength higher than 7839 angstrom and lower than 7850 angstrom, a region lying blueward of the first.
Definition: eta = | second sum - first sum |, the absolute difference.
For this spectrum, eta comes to 9.9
